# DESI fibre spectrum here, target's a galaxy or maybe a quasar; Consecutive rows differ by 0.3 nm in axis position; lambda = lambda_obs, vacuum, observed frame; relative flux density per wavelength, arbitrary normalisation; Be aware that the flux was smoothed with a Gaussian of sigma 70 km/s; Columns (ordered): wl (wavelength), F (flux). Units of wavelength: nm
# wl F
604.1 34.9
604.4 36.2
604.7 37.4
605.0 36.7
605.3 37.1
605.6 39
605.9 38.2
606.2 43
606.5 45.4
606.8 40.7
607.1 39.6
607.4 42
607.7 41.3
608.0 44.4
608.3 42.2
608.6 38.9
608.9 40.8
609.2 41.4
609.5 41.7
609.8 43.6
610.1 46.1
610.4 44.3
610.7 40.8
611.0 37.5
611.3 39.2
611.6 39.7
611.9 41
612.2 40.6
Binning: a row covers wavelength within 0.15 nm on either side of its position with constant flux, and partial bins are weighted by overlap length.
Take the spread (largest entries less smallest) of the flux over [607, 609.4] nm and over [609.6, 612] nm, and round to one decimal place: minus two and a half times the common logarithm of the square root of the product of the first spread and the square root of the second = -1.5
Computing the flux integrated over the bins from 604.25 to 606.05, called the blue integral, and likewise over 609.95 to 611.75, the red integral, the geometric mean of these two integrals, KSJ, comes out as 71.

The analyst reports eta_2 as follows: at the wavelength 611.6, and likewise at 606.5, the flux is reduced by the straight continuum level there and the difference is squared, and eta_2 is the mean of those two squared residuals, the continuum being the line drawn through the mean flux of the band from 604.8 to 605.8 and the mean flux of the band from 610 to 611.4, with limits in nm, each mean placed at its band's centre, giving 27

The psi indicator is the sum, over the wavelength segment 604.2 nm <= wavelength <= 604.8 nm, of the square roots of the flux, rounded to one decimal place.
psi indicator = 12.1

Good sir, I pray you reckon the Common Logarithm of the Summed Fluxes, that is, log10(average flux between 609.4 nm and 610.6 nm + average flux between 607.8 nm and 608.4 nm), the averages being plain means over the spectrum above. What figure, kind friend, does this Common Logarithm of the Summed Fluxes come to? 1.94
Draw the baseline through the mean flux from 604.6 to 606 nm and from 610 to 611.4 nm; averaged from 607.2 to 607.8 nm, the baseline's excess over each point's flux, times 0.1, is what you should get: -0.23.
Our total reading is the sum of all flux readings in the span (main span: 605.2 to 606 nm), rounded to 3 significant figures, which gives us 114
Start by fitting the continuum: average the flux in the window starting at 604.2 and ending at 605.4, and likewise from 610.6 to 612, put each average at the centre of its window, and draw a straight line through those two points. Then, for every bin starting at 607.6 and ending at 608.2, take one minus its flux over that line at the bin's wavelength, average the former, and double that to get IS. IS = -0.25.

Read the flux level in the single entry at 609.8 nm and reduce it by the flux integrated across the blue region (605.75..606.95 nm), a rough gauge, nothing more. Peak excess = -7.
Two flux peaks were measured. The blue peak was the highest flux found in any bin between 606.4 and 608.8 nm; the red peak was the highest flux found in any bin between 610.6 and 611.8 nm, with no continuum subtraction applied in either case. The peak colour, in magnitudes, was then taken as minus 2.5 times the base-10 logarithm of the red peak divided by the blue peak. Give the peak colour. 0.12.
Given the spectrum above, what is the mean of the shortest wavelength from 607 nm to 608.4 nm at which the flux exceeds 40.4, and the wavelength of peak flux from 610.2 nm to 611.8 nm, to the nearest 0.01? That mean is 608.90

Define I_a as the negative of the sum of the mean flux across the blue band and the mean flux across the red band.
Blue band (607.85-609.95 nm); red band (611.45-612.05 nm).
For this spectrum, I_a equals -82.2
